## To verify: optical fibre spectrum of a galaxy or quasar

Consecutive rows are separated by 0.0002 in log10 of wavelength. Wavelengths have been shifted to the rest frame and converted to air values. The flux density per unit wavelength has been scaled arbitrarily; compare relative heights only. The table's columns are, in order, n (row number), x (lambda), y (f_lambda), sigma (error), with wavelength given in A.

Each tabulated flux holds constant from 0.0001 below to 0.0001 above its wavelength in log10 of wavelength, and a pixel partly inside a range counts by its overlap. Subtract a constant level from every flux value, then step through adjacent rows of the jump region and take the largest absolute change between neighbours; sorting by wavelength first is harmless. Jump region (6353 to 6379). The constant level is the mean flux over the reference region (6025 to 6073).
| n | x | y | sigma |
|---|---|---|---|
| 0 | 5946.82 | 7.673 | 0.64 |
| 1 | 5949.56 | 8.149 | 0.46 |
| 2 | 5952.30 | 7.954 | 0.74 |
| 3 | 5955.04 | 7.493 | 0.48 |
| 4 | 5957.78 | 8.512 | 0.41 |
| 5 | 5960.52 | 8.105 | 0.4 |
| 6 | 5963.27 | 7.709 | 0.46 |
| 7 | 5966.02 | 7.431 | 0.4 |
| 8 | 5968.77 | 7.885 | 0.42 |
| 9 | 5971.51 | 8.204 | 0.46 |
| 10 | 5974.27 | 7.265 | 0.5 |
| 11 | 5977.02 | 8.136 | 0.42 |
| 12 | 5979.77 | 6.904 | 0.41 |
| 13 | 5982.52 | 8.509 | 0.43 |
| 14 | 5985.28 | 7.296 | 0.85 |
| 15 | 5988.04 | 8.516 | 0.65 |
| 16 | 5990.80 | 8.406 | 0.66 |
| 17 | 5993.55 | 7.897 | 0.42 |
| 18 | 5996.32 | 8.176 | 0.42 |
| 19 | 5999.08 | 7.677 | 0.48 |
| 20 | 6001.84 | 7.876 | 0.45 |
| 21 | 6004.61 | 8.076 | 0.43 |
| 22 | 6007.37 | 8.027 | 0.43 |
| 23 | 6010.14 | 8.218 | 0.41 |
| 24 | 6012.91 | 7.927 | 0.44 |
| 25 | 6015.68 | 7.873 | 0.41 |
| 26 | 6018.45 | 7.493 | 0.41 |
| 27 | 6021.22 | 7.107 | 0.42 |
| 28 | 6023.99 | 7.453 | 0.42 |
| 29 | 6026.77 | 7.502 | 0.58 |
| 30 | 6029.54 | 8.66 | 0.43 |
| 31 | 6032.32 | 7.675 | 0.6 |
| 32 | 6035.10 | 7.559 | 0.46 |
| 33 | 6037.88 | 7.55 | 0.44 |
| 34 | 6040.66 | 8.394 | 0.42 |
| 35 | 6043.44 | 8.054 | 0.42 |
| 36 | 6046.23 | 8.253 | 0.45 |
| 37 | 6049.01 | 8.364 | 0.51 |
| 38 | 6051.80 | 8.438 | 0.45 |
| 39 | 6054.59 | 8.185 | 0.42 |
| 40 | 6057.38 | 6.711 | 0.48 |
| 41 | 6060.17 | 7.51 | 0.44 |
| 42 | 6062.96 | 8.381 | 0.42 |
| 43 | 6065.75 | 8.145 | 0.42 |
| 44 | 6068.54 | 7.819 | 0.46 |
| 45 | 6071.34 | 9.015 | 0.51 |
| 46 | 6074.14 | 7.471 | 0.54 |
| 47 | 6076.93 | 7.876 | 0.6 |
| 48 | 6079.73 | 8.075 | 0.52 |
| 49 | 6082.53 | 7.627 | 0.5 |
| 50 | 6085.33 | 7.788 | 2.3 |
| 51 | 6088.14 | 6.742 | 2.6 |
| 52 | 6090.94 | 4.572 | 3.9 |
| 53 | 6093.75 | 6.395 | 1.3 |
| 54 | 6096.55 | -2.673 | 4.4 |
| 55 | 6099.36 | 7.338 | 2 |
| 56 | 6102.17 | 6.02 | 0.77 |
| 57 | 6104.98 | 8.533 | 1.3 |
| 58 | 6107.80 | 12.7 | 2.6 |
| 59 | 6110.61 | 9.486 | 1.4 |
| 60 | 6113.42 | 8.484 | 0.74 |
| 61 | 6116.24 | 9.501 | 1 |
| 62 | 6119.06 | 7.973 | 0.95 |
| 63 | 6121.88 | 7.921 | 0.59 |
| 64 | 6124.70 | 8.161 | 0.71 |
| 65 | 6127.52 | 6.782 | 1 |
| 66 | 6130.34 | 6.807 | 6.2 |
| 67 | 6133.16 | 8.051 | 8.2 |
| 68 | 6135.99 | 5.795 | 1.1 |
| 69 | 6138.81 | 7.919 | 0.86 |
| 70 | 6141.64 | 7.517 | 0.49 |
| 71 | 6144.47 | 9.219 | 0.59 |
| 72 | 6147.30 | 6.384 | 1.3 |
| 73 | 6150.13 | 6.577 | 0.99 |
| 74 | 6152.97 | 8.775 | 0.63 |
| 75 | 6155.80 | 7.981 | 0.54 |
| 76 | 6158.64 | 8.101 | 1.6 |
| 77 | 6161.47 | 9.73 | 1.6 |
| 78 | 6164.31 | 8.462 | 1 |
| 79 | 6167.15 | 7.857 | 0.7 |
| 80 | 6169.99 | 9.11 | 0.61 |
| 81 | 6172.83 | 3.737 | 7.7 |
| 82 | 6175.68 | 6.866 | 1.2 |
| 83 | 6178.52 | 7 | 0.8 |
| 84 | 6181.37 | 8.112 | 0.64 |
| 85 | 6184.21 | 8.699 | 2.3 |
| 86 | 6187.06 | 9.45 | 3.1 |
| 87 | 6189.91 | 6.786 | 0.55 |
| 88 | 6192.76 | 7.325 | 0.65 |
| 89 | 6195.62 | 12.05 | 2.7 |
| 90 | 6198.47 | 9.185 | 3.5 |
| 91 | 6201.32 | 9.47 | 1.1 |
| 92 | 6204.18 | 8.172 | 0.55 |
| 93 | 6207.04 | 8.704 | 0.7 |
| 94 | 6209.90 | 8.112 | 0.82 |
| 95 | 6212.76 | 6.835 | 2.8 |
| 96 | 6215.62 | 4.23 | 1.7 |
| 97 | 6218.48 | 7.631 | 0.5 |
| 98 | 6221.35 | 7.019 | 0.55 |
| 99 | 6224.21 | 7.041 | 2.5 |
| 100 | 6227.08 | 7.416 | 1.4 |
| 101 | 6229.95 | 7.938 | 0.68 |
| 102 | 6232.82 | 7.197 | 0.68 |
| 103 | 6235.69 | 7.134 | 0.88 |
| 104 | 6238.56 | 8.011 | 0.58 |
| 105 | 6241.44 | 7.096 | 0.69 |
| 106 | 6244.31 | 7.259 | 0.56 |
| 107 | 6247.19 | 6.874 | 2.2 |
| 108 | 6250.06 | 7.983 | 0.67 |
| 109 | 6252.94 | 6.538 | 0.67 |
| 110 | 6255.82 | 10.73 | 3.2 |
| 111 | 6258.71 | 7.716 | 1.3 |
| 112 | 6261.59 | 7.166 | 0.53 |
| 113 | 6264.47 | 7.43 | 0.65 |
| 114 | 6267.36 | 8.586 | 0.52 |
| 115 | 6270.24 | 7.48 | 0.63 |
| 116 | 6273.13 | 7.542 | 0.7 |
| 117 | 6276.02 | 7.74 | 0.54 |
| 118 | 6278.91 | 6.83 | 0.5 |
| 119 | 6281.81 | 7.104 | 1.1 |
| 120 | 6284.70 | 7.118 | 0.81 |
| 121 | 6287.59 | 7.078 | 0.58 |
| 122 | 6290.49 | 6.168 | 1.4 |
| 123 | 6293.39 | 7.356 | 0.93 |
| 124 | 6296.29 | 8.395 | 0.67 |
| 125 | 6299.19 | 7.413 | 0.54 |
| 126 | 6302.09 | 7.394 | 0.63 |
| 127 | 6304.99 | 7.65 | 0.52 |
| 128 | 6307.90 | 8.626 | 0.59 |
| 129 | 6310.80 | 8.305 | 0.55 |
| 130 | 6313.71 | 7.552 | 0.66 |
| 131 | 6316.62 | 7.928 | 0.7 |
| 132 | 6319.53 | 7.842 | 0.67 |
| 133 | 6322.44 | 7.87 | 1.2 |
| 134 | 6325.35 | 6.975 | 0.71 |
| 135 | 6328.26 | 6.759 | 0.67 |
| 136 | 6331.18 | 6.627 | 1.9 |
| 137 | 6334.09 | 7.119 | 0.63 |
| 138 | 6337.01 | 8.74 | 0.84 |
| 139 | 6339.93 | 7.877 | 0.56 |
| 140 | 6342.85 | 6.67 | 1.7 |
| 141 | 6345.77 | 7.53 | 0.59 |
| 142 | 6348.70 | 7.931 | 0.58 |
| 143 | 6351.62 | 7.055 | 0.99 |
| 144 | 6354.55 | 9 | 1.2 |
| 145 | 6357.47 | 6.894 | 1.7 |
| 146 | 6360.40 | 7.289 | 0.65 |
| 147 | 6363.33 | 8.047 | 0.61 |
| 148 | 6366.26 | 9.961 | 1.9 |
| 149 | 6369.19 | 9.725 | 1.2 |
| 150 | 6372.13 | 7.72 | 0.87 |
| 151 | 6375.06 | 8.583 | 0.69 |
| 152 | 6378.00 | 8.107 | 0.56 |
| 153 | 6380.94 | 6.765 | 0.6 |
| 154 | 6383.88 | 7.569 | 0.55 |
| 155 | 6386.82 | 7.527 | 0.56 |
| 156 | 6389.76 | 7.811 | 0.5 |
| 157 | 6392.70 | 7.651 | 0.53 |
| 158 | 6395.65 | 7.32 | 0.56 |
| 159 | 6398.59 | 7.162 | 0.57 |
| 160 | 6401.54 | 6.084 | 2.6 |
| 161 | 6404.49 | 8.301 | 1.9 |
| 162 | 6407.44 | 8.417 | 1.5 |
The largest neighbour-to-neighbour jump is 2.1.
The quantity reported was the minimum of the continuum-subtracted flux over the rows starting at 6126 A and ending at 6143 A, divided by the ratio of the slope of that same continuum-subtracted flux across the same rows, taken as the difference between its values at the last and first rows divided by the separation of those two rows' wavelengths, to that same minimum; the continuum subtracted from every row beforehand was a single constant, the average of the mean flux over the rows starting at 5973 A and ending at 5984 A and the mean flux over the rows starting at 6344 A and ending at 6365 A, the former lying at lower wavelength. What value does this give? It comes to 69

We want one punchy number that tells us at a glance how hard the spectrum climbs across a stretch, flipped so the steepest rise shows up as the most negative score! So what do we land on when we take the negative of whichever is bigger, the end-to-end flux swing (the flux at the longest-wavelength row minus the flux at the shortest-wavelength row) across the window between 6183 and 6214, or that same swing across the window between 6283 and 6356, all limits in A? -1.9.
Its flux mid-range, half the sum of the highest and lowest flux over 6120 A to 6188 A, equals 6.7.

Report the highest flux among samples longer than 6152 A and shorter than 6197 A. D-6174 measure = 12.05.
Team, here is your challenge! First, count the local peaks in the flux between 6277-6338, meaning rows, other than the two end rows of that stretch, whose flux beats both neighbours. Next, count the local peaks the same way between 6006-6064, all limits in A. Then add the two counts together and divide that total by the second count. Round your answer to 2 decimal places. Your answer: 2.25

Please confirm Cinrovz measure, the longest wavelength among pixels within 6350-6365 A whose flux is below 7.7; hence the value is 6360.40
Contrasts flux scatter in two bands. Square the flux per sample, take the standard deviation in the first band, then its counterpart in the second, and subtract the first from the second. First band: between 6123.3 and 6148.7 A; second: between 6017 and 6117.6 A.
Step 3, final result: 8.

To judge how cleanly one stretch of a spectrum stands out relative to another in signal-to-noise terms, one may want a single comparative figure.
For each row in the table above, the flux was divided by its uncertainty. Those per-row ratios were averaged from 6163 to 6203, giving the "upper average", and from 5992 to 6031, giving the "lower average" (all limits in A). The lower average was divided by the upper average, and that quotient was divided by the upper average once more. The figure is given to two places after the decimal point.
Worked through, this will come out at 0.30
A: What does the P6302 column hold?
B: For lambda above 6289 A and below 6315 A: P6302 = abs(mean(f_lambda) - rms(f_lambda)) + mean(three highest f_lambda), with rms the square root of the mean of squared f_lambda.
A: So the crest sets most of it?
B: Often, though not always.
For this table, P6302 8.5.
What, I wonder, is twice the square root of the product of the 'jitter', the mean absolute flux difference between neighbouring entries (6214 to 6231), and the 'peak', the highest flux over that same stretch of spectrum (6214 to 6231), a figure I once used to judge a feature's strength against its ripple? 5.6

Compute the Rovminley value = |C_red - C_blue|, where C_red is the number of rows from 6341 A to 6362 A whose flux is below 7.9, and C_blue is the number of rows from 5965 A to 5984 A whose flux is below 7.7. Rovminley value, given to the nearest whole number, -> 2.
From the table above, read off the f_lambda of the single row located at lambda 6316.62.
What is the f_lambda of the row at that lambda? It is 7.928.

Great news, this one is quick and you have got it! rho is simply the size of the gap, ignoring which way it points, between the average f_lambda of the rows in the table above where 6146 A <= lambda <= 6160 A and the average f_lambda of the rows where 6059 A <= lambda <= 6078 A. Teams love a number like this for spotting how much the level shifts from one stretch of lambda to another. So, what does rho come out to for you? 0.47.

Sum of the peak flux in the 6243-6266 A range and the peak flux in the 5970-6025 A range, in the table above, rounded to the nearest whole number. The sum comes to 19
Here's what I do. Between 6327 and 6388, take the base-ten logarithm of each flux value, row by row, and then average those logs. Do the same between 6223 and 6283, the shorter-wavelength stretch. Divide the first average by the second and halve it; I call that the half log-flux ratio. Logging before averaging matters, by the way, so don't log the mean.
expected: 0.507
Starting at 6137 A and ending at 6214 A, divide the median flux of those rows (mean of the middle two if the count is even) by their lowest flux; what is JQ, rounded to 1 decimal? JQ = 2.2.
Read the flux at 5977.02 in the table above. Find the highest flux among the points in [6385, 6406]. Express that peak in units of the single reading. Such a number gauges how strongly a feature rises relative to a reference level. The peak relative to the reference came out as 1.02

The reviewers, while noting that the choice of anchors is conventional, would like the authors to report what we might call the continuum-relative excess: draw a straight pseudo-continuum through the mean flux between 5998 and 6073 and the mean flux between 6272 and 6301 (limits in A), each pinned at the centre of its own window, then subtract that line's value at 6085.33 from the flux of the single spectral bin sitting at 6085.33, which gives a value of 0.0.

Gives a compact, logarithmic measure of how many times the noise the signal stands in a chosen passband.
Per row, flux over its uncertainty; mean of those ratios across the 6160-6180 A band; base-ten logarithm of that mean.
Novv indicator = 0.90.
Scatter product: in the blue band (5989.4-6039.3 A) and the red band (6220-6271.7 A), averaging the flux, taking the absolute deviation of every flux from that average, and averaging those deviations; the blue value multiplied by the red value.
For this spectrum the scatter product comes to 0.18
